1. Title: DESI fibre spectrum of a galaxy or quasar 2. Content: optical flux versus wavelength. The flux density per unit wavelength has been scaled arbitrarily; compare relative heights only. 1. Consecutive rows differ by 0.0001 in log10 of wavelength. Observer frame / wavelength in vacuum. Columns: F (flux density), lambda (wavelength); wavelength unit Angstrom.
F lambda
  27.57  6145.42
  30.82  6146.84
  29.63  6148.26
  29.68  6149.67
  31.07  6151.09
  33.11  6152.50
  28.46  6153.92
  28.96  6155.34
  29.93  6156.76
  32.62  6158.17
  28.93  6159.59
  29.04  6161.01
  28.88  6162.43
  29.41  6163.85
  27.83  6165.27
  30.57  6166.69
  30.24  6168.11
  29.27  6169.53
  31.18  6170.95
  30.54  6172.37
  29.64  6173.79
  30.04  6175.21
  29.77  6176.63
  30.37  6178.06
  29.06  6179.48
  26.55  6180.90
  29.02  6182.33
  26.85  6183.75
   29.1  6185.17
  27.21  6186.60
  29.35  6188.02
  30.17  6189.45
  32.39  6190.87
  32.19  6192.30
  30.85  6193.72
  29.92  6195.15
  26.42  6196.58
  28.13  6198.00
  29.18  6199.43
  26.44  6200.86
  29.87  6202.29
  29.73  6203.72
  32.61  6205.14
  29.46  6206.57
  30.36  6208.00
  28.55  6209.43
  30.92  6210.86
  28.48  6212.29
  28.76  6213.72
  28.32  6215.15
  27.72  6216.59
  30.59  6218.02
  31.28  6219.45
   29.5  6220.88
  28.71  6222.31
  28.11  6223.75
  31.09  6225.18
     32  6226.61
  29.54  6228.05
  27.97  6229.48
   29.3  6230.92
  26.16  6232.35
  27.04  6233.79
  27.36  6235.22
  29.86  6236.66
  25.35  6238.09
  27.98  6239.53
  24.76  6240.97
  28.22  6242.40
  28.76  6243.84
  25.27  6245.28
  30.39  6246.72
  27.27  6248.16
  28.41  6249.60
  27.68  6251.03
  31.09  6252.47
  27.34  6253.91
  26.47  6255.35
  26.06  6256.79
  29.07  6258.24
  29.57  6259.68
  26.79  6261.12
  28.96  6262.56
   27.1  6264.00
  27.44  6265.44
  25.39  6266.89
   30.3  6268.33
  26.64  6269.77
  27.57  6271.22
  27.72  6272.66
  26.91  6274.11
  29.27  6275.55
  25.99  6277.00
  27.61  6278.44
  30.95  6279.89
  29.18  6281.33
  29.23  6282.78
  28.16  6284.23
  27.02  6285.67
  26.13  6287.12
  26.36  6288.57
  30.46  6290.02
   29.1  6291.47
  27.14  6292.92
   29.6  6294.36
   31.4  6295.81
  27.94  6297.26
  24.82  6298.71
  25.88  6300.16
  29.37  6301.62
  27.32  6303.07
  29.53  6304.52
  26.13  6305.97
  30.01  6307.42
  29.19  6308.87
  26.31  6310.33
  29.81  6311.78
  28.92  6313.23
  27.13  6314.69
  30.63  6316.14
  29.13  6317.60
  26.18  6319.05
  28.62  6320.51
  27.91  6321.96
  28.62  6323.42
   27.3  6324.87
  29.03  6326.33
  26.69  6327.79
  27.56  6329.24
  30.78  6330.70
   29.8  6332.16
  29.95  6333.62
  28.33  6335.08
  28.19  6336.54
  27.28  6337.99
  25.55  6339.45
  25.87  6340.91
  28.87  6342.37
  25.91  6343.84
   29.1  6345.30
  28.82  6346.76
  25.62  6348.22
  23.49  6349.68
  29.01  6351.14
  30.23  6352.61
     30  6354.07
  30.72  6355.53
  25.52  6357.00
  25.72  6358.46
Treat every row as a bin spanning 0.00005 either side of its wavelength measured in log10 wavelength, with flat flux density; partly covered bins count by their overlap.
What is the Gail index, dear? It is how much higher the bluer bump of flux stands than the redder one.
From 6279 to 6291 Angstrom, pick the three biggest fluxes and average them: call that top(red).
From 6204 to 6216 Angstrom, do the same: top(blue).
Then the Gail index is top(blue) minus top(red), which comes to 1.1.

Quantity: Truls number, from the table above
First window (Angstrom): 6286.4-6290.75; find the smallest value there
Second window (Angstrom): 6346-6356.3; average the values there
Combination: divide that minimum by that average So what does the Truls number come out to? 0.92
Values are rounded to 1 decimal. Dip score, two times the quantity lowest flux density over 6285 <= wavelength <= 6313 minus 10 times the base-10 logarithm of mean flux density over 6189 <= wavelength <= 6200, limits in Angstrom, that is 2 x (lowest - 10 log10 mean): 20.1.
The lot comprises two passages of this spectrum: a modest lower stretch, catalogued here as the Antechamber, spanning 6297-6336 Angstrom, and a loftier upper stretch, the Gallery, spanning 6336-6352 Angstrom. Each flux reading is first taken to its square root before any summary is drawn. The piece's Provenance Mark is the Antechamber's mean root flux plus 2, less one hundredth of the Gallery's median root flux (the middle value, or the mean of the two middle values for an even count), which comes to 7.26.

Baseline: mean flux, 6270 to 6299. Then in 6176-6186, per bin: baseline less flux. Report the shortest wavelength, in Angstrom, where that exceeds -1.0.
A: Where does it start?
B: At 6179.48 Angstrom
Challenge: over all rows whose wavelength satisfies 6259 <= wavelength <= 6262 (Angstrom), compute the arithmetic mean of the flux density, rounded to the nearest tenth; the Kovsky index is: 28.2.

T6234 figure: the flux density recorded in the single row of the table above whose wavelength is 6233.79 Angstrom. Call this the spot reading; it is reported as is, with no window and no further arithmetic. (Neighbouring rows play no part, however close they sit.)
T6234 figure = 27.04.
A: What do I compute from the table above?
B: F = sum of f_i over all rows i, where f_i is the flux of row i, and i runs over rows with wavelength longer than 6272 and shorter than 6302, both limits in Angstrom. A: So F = 590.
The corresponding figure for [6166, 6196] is 624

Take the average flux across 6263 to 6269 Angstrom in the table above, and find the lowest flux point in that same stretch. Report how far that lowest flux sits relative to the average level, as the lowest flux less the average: -2.2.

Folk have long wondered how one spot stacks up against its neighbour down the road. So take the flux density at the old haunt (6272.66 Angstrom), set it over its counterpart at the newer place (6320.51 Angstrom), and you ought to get 0.97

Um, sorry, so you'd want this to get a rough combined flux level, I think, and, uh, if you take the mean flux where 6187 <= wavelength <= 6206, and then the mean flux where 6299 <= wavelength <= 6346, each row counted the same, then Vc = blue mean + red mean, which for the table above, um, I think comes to 57.9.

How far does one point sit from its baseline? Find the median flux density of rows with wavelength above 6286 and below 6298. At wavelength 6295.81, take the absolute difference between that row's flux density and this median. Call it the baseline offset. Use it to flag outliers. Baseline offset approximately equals 2.9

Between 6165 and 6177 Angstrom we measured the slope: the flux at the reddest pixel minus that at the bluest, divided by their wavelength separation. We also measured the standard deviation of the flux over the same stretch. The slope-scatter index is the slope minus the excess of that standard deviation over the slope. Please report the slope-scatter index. -0.6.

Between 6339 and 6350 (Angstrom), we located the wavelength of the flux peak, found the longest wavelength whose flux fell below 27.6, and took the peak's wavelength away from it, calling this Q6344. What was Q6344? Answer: 4.4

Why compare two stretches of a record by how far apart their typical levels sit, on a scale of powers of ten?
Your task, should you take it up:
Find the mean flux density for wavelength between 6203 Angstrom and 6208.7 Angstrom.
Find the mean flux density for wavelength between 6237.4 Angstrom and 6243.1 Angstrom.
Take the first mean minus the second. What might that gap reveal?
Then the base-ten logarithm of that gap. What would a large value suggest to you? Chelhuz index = 0.6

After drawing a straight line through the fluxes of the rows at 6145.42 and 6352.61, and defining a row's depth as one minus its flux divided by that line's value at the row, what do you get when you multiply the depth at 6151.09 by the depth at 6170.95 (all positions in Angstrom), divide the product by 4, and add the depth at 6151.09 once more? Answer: -0.12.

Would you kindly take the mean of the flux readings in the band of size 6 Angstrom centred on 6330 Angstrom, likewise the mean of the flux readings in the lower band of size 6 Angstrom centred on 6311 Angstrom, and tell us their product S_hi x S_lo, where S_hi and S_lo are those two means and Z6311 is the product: 820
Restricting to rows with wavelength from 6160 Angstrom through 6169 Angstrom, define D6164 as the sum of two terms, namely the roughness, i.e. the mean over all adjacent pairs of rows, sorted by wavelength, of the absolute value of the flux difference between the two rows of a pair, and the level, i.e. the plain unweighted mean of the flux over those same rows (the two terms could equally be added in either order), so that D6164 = 30.4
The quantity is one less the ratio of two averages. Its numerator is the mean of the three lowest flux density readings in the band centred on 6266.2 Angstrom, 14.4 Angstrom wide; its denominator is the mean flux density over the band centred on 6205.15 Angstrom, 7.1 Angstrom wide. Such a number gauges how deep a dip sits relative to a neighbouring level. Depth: 0.14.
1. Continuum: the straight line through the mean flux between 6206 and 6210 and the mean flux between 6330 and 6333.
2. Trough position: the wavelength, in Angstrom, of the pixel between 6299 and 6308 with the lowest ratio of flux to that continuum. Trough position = 6300.16 Angstrom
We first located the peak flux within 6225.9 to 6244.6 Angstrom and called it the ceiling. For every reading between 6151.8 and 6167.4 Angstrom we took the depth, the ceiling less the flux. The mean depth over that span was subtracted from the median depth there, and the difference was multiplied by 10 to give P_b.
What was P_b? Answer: 8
